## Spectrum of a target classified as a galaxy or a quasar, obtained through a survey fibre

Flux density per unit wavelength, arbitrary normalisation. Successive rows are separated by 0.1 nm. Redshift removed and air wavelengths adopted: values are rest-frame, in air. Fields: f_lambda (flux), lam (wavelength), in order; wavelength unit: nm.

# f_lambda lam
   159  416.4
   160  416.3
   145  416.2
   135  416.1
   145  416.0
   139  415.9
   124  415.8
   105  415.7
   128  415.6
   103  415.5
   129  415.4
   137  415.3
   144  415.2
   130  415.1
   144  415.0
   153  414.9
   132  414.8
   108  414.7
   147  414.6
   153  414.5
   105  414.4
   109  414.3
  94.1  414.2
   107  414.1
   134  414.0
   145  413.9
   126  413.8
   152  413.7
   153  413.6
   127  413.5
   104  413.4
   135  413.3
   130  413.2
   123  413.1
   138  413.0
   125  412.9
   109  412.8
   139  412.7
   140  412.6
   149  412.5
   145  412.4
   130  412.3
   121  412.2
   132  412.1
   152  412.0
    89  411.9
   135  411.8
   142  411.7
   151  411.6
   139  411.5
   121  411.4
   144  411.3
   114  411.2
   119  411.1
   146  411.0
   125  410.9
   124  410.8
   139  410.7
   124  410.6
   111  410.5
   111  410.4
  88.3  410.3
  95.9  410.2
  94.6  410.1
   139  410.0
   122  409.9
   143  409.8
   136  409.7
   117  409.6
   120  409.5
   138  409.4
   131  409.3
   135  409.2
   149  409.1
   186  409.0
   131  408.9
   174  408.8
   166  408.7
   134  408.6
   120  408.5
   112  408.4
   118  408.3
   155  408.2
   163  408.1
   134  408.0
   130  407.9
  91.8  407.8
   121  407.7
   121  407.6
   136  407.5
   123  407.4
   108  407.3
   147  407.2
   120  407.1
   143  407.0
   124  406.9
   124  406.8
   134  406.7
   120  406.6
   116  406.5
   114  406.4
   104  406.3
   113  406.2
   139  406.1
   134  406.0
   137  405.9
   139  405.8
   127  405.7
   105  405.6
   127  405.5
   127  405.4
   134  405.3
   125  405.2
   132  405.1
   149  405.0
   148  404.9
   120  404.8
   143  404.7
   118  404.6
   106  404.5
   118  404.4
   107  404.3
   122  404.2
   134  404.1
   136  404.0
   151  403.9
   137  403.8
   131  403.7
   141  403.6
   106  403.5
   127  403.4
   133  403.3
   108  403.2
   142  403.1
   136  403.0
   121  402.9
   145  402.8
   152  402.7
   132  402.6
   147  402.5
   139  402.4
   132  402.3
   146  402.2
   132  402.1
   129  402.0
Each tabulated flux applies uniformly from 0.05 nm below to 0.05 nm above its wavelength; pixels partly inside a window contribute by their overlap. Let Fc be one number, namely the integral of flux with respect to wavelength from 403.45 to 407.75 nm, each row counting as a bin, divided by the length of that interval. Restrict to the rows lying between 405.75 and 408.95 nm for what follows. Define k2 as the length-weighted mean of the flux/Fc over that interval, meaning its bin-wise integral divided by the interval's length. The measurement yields 1.02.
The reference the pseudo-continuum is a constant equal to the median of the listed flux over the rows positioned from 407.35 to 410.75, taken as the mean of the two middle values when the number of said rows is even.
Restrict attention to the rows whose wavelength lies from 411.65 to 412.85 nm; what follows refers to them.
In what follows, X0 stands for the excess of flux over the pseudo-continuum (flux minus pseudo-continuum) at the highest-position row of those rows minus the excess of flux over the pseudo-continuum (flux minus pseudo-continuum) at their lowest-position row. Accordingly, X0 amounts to -33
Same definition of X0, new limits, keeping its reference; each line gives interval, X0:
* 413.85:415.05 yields -1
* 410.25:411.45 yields 33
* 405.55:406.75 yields 29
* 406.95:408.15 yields 20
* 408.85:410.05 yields 8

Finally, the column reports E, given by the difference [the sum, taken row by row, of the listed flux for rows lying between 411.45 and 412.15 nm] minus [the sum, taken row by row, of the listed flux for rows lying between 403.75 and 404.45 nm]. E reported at 35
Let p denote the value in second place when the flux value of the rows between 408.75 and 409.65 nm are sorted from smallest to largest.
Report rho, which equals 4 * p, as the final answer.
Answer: 480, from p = 120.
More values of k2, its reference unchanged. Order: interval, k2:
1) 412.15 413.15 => 1.04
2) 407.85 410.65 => 1.03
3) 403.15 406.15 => 1.01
